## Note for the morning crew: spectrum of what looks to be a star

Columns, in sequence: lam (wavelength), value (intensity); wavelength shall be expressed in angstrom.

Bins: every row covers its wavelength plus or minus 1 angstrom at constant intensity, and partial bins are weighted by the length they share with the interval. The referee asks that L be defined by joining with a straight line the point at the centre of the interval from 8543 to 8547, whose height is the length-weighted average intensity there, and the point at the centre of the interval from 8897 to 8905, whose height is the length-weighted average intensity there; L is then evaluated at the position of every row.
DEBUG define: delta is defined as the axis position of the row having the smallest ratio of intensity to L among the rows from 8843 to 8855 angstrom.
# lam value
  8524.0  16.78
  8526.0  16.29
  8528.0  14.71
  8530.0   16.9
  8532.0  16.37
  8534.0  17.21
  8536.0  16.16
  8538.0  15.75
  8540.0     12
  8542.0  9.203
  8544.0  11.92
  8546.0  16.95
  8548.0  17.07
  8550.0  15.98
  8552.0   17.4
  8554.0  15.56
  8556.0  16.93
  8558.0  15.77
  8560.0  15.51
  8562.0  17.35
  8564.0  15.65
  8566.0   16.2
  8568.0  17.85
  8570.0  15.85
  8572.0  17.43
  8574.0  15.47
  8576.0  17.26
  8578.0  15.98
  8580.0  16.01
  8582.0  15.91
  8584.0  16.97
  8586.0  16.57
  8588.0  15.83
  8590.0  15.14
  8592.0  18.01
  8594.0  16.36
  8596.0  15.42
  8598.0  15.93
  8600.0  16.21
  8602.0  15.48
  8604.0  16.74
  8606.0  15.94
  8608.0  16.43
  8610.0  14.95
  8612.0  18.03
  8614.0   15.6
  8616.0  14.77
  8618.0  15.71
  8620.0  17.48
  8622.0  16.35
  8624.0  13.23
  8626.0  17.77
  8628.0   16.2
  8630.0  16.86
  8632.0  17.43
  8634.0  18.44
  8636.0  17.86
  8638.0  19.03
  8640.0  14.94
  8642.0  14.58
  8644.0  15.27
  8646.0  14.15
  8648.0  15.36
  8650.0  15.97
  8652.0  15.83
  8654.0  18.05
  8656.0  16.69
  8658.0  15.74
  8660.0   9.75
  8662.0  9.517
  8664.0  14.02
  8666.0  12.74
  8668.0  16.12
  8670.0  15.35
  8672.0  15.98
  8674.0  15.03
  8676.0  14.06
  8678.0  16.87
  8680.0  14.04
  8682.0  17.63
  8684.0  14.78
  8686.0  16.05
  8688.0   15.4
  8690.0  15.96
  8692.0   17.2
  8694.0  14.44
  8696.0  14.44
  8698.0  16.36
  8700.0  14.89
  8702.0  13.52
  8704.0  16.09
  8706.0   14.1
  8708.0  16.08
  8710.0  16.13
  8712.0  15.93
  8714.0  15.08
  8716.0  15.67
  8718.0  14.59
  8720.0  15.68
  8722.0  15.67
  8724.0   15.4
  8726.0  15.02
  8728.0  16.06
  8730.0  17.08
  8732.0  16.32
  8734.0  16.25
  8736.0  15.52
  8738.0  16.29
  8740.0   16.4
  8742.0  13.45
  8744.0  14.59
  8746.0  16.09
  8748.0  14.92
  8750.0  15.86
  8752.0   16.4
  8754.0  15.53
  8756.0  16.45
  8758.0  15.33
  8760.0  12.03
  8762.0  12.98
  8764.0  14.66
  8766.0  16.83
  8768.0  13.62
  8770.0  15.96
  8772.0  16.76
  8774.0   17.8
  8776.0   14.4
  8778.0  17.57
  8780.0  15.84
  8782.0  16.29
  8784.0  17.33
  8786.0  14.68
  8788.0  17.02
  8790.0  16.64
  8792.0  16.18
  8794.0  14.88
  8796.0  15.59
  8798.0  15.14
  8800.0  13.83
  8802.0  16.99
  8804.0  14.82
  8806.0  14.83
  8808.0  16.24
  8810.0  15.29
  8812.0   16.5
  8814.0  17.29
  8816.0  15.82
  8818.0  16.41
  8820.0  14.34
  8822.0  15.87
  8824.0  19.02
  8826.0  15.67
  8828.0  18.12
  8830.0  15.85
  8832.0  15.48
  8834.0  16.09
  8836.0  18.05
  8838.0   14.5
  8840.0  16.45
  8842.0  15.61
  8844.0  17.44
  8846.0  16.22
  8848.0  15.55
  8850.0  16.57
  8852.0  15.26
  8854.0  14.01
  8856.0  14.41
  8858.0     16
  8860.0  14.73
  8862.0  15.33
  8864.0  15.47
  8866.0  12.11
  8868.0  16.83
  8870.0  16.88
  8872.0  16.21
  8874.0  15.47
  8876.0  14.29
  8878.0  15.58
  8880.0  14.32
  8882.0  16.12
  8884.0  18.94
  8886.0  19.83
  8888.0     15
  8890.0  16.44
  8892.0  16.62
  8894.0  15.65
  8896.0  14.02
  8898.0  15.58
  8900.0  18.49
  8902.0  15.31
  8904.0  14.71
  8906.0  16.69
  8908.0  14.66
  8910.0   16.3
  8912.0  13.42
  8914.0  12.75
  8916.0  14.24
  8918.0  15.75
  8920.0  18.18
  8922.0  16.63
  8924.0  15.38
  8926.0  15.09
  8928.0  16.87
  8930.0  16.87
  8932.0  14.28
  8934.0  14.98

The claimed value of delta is 8854.0 angstrom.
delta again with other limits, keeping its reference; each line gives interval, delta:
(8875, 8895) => 8876.0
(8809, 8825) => 8820.0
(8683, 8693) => 8684.0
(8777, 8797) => 8786.0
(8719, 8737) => 8726.0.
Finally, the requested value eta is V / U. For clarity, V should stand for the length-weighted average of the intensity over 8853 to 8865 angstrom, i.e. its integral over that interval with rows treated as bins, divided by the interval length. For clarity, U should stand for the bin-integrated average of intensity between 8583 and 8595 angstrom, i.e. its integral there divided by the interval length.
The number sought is 0.91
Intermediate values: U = 16.48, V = 15.0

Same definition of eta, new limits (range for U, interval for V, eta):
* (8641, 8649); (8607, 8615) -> 1.10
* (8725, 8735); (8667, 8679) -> 0.96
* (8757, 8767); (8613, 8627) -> 1.10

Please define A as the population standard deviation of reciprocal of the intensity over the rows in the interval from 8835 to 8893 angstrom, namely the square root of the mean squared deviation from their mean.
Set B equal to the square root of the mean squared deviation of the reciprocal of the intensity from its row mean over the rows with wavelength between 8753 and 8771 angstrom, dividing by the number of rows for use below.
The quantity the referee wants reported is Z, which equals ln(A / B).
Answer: -0.21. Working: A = 0.0061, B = 0.008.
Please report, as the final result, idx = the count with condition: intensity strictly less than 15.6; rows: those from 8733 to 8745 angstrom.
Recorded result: 3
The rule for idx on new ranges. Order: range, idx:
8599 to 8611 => 2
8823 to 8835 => 1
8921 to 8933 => 3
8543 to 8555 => 2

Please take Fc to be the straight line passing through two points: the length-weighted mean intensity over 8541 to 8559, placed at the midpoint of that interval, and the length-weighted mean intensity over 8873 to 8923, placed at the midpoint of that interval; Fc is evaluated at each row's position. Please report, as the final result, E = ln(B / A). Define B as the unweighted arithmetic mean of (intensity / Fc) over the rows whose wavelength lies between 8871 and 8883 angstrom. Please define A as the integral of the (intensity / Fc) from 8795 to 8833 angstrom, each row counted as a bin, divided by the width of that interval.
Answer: -0.047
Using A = 1.02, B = 0.97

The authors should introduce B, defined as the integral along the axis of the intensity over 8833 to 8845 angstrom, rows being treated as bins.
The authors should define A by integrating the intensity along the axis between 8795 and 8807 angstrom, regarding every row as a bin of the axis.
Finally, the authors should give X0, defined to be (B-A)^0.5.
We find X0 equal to 3.7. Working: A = 182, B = 196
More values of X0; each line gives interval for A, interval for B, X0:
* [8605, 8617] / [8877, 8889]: 2.9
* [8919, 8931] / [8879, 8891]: 1.8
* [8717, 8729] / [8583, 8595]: 3.6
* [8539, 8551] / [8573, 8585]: 5.4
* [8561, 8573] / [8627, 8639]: 3.3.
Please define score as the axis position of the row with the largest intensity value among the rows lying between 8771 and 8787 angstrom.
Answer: 8774.0 angstrom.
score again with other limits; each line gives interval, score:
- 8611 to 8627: 8612.0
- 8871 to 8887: 8886.0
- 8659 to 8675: 8668.0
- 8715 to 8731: 8730.0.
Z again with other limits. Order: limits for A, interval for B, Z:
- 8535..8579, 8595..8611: 1.69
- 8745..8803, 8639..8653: 0.82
